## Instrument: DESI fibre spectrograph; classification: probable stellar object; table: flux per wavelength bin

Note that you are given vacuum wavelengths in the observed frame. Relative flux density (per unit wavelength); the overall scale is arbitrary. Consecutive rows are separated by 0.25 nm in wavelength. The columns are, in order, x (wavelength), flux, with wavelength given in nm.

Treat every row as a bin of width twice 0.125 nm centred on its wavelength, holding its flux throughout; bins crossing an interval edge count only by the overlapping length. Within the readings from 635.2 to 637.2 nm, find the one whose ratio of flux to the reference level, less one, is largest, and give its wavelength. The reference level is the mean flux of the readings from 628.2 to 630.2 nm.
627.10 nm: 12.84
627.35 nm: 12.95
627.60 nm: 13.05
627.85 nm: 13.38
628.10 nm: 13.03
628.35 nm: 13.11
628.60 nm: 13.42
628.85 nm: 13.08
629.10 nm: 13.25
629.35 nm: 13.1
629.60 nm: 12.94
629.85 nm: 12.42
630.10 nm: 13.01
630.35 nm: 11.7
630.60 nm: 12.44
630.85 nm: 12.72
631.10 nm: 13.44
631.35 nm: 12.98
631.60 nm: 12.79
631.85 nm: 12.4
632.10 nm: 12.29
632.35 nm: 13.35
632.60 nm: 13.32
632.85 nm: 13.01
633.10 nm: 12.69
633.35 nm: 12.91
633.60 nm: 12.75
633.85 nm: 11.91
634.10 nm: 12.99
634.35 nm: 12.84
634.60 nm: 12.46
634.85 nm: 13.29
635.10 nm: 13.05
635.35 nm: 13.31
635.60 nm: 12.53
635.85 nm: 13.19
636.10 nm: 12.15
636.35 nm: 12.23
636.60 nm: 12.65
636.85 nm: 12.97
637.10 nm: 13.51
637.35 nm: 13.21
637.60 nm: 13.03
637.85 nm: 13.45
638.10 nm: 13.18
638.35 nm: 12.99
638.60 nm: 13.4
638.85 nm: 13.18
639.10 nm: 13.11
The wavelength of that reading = 637.10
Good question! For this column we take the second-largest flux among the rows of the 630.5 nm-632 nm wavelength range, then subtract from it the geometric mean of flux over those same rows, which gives 0.19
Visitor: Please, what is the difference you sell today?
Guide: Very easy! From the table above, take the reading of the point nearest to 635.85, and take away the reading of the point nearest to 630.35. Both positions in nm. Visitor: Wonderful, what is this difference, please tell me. 1.5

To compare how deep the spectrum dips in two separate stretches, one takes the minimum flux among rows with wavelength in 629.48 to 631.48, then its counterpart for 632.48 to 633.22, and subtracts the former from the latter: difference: 1.0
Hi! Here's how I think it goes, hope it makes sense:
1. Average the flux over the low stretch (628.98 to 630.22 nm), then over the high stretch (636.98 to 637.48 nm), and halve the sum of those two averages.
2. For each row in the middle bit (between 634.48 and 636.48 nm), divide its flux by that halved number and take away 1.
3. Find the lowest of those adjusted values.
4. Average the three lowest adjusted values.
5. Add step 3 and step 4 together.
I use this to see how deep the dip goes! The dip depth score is -0.142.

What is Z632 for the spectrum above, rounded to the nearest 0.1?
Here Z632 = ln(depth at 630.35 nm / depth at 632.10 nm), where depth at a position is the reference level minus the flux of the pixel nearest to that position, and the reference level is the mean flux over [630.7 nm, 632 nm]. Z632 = 0.7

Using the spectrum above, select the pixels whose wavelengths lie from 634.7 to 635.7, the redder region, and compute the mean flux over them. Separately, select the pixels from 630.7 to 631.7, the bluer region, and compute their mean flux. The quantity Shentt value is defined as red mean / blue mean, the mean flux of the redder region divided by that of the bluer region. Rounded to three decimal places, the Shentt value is 1.005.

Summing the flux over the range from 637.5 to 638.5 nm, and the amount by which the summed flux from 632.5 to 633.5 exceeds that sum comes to -0.7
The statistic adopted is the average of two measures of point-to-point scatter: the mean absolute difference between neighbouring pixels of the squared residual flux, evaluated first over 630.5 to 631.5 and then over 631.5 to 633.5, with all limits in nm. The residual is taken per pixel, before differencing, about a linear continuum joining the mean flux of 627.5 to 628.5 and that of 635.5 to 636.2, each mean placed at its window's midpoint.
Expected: 0.2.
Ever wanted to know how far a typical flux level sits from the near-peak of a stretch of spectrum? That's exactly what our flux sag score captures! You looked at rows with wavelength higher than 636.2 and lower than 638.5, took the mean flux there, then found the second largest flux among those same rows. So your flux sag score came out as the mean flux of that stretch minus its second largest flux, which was -0.43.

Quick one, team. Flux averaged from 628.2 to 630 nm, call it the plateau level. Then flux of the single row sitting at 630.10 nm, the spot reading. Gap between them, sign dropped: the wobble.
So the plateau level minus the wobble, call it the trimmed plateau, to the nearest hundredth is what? 13.01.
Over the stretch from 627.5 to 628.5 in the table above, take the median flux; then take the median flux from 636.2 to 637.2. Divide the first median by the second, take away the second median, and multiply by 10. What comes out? -118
